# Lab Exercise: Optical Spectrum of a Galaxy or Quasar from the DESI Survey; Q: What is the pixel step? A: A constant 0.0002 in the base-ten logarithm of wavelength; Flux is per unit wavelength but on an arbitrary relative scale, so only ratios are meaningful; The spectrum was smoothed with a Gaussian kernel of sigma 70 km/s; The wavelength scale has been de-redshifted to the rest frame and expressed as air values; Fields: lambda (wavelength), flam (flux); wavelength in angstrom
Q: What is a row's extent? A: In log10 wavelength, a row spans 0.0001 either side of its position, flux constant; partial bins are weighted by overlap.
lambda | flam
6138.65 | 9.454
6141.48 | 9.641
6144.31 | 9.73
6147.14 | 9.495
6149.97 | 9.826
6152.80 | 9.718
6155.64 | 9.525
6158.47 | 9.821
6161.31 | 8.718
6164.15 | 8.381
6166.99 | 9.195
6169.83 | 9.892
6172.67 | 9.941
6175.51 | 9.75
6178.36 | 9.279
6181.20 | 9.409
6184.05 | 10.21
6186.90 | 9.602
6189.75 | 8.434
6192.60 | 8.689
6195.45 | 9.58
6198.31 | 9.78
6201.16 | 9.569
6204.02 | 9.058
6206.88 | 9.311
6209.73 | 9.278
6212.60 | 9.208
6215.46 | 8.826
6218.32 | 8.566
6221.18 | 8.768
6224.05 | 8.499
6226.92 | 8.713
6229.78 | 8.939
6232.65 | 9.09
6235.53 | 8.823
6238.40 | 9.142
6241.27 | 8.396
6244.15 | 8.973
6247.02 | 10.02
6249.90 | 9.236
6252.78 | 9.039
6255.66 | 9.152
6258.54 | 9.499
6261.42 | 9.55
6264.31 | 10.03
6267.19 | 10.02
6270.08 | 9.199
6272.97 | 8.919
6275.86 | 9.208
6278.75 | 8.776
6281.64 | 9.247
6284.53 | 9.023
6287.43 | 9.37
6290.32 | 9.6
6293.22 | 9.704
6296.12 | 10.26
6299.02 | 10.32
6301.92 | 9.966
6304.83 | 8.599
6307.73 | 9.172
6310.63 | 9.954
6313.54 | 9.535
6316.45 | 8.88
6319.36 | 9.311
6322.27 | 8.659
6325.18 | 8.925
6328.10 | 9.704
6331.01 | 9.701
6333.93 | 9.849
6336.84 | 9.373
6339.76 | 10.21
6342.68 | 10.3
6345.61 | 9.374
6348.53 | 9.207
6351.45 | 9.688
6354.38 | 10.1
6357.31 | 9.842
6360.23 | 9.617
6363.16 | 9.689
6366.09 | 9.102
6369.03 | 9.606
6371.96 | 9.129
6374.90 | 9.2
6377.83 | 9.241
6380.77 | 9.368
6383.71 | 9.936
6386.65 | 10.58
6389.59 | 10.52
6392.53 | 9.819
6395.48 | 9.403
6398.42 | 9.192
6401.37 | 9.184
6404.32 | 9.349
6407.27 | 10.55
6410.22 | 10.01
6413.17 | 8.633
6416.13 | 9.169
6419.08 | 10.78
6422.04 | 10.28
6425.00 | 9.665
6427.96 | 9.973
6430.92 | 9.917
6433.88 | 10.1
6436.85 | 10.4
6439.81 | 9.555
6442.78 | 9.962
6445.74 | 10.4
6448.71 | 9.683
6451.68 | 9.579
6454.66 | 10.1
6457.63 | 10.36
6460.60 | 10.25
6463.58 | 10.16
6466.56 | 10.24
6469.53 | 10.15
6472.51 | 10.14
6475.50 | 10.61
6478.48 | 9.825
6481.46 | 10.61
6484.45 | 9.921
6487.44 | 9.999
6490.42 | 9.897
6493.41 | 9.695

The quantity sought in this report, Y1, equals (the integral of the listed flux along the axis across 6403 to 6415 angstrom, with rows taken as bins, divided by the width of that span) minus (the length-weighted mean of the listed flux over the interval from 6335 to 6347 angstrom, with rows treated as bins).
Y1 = -0.19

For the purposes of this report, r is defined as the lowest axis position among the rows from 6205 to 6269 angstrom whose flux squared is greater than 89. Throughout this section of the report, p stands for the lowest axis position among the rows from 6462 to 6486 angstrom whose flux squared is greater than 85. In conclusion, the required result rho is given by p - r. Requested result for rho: 216.6 angstrom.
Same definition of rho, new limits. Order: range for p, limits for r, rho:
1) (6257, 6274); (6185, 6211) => 71.6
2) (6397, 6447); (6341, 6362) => 61.6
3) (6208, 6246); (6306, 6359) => -100.9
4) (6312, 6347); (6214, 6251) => 66.5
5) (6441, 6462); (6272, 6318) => 152.5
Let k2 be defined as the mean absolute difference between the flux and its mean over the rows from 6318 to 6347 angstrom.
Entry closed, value 0.412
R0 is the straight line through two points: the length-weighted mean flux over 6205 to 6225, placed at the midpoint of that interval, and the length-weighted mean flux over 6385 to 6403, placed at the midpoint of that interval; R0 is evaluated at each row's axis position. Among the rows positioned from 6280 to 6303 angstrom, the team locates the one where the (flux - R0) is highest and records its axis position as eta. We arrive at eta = 6299.02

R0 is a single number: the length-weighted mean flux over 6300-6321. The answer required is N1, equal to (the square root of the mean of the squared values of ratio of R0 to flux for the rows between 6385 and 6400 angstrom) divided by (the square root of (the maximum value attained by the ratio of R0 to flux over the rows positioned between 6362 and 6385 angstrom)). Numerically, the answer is 0.94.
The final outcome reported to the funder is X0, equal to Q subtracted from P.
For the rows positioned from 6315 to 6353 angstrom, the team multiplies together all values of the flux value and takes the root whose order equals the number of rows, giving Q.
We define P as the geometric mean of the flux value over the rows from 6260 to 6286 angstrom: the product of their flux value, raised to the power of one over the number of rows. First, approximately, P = 9.3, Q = 9.46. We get -0.14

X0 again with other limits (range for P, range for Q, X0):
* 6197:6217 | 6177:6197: -0.01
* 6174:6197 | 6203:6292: 0.22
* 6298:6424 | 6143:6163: 0.05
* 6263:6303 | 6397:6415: 0.07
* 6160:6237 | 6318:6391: -0.44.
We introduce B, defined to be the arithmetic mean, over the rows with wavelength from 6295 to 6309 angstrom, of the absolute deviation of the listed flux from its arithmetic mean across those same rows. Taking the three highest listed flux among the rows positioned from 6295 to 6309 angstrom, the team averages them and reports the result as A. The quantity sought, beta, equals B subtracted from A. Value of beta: 9.6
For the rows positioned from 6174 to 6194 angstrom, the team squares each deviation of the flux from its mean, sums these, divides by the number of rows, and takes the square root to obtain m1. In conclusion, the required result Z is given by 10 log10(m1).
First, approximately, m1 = 0.57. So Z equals -2.5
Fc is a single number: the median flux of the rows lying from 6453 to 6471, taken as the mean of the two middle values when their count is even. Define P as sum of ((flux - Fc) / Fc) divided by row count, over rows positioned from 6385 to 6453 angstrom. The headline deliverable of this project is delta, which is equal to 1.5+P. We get 1.47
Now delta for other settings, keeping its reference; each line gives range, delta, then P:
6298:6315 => 1.44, -0.060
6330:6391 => 1.45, -0.049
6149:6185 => 1.43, -0.067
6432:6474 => 1.49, -0.012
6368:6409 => 1.45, -0.054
